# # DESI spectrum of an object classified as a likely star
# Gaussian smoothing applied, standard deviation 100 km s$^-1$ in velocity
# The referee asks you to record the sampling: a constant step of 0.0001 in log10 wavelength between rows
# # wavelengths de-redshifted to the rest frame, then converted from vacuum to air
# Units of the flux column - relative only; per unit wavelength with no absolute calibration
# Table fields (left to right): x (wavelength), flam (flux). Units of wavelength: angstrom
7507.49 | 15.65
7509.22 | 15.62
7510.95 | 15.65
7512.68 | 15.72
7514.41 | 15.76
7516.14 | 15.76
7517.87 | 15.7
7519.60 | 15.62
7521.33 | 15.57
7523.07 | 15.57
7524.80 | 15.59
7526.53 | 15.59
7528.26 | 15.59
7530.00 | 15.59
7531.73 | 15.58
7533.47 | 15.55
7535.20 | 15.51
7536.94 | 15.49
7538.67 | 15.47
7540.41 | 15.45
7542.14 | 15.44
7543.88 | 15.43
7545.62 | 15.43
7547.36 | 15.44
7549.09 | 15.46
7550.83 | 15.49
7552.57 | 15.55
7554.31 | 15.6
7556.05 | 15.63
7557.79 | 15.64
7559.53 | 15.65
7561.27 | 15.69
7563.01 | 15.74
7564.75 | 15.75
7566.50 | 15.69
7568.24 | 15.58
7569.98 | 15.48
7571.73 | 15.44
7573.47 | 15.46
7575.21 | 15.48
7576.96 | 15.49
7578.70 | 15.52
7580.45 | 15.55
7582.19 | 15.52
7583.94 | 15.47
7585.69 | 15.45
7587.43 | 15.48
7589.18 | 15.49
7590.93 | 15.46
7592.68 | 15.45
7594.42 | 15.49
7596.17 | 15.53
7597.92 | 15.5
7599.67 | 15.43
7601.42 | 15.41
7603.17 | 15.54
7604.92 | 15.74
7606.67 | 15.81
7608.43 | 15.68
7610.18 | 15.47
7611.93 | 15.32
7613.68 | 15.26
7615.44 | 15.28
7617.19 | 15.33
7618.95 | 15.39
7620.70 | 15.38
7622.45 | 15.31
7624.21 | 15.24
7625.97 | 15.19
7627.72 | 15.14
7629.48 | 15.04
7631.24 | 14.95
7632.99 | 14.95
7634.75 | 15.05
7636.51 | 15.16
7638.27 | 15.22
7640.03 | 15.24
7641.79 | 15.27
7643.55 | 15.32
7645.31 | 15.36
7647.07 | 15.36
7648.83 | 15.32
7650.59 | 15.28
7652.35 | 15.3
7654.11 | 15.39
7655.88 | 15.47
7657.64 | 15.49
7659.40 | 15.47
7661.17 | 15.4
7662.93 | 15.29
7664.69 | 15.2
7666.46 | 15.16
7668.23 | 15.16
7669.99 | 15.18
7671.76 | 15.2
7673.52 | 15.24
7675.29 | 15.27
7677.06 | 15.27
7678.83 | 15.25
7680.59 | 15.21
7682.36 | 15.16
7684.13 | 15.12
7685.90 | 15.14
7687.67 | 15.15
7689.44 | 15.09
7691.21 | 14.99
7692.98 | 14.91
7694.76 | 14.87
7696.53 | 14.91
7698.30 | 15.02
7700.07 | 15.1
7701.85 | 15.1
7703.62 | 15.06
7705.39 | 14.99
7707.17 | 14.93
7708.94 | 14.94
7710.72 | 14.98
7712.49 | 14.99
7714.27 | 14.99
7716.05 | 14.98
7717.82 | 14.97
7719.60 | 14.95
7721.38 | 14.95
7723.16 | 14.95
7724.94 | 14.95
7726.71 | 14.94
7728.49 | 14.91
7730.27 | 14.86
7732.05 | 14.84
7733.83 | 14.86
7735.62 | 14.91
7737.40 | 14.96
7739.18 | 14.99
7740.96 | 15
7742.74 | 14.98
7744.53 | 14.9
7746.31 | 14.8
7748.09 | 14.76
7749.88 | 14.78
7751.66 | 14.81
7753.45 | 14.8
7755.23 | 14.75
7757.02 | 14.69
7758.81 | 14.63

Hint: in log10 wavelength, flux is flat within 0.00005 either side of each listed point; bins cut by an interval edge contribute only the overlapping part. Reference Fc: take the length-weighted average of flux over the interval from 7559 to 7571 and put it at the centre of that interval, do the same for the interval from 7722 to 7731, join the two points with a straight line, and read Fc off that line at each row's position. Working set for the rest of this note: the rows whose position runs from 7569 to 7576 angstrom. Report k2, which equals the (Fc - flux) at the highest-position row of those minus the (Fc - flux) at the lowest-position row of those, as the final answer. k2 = -0.02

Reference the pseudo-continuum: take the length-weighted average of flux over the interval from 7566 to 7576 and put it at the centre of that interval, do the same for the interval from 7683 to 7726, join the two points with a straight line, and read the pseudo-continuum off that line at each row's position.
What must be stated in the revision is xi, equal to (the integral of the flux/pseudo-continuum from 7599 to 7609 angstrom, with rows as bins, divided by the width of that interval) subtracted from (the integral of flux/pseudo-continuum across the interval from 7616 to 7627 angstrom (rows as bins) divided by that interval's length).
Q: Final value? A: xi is -0.0140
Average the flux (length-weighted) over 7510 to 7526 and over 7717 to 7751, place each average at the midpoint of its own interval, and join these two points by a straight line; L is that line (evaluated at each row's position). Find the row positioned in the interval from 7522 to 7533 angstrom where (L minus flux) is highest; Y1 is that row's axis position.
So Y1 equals 7523.07 angstrom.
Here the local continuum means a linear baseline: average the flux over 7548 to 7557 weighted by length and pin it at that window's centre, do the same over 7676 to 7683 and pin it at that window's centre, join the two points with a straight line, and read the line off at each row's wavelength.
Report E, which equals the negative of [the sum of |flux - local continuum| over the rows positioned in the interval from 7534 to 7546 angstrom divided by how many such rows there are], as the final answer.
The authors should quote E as -0.12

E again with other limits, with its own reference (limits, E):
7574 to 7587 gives -0.03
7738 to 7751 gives -0.18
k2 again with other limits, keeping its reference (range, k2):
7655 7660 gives -0.02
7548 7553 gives -0.11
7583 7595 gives -0.07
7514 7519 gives 0.04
